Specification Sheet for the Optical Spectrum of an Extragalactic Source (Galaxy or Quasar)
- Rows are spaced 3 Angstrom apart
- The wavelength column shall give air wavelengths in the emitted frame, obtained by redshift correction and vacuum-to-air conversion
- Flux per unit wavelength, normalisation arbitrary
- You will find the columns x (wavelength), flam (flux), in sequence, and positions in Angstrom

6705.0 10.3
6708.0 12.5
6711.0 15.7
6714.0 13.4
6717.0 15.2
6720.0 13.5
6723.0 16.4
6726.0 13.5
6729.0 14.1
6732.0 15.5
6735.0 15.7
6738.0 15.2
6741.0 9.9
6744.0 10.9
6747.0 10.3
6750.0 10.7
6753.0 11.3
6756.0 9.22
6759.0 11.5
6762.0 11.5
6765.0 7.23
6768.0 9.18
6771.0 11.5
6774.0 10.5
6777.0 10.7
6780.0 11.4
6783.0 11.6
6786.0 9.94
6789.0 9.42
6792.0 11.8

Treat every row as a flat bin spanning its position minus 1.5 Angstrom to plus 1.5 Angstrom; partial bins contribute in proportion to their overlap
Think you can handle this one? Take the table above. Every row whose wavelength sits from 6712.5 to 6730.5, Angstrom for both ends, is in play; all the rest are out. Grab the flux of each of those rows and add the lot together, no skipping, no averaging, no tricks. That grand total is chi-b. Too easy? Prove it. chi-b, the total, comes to 86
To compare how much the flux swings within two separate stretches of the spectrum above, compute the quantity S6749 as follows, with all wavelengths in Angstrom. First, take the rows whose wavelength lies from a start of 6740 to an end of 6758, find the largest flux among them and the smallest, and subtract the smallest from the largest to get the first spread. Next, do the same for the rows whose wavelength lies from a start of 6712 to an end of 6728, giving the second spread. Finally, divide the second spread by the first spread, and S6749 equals 1.4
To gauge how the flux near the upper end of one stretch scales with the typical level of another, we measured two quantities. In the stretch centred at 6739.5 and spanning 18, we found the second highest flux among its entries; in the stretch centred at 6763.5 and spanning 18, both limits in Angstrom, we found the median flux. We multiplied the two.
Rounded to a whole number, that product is 161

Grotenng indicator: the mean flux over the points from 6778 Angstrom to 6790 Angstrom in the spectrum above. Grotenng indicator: 10.6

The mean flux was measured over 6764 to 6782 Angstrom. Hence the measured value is 10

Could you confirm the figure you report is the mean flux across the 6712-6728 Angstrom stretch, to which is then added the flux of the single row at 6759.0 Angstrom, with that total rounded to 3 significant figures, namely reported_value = 25.9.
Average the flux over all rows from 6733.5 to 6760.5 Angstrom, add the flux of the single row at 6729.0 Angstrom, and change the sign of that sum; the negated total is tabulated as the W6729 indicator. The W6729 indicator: -25.7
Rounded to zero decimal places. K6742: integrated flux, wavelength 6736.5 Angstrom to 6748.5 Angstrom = 139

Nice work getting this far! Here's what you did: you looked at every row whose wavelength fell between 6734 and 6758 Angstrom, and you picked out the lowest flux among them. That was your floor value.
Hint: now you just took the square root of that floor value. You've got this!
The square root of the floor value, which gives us 3.04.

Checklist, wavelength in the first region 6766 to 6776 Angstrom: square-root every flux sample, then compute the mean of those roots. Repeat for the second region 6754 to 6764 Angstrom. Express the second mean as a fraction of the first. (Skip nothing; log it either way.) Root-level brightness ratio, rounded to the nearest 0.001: 1.016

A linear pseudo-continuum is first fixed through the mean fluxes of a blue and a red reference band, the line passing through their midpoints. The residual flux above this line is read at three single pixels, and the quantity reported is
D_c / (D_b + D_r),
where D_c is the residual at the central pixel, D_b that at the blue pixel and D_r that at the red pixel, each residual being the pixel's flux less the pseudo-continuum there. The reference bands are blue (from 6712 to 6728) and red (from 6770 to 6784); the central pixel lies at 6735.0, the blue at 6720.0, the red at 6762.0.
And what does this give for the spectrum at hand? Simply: -1.5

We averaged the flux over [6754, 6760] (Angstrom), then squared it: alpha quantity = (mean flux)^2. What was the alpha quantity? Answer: 107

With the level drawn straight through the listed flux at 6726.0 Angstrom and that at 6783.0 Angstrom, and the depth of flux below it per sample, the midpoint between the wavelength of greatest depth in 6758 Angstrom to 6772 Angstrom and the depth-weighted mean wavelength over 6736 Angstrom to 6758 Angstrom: 6757.6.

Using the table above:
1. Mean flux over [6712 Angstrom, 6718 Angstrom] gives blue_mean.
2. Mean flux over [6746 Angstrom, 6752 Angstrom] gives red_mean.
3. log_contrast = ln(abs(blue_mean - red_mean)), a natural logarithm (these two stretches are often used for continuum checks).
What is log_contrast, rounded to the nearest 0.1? 1.3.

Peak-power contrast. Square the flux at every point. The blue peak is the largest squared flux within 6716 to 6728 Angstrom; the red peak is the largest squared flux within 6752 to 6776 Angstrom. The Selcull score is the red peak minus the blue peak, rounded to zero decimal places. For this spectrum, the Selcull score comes -137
